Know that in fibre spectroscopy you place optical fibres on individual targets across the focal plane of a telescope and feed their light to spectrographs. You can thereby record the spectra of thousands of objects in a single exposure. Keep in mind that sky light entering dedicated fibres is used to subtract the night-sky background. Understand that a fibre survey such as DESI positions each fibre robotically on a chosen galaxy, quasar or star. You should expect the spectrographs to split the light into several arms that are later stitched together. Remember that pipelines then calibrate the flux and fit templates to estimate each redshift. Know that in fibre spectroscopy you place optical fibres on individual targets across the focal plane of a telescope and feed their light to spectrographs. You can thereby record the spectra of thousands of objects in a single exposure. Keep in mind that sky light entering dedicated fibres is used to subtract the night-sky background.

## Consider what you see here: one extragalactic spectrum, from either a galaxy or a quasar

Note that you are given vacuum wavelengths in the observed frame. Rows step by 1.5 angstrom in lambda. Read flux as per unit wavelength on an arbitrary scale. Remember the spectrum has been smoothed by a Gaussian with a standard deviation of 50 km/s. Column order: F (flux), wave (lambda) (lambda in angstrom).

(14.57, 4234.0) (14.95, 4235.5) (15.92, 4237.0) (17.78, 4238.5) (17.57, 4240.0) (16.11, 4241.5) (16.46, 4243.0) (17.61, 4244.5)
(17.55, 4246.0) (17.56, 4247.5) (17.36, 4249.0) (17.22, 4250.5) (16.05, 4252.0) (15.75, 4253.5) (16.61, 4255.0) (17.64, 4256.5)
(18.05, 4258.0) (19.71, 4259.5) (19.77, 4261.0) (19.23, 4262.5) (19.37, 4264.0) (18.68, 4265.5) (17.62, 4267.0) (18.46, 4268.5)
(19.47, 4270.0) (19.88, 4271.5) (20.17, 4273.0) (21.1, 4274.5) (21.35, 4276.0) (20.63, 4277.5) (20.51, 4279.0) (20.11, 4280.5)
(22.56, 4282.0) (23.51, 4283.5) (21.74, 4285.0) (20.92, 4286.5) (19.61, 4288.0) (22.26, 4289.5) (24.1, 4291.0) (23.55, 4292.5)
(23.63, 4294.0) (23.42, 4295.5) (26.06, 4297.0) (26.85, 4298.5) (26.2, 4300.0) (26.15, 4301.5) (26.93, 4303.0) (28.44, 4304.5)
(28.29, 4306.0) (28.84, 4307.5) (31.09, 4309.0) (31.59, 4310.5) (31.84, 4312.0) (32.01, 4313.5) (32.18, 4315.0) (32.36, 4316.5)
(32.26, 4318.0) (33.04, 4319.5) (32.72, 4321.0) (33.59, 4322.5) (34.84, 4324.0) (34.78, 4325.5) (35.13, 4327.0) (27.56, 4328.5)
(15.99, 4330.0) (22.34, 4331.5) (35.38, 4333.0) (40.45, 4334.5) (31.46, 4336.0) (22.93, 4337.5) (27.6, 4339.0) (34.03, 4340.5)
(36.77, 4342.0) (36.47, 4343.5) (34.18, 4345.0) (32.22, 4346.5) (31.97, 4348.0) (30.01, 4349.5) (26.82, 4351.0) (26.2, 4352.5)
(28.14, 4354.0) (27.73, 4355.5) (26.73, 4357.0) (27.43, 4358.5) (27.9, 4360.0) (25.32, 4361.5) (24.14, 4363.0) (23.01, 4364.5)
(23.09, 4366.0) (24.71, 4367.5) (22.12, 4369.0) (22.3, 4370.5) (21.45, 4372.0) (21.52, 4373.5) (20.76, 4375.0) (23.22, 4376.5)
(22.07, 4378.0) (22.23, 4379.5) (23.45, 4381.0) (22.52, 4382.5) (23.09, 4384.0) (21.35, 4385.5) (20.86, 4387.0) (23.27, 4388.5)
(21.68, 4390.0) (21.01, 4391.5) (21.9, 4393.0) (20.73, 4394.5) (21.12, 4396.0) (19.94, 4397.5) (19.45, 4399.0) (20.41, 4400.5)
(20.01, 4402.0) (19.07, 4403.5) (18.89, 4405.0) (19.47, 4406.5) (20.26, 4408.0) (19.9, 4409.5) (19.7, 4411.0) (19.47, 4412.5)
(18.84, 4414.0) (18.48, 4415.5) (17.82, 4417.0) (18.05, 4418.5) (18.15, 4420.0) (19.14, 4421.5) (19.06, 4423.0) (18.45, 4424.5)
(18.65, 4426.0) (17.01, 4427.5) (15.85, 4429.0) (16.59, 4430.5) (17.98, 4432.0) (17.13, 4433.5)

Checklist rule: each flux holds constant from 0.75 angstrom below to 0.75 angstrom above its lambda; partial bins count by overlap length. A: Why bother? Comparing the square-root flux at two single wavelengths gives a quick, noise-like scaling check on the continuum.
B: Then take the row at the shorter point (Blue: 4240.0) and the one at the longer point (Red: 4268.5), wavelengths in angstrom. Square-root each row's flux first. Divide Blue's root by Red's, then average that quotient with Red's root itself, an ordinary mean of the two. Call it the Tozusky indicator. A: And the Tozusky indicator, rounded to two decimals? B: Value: 2.64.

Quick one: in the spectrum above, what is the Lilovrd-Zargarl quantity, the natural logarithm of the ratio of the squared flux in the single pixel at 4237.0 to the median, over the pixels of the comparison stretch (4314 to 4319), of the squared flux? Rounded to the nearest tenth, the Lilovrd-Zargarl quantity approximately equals -1.4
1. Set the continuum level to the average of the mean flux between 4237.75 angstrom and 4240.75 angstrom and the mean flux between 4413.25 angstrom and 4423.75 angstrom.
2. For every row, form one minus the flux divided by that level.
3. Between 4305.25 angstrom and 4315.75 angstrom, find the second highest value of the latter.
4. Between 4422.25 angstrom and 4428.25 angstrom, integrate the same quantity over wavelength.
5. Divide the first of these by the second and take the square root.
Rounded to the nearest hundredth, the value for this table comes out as 2.98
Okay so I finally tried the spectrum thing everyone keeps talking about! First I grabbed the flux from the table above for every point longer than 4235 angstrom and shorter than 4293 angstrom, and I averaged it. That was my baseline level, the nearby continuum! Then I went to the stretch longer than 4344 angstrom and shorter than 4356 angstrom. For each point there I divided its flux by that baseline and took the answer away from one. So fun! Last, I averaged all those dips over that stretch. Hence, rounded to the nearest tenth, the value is -0.6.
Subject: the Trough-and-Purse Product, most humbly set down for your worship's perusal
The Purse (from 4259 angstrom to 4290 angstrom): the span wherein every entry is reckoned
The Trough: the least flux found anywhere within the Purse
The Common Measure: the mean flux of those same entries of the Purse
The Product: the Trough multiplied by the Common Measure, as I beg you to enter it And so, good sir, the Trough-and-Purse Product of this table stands 358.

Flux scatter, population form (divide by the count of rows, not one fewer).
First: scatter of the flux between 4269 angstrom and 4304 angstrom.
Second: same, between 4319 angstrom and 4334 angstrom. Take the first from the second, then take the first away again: 1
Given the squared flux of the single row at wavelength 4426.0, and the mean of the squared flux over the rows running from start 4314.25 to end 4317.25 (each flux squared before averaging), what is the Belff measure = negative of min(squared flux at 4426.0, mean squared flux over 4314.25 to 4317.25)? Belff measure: -348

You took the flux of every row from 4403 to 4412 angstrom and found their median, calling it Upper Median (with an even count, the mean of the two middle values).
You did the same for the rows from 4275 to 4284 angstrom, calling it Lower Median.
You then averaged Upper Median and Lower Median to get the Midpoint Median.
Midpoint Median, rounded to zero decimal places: 20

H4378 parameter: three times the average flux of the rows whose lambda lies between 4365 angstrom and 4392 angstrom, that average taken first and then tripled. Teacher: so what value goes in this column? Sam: 67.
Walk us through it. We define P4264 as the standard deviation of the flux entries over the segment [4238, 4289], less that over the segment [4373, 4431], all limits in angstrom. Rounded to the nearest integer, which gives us 0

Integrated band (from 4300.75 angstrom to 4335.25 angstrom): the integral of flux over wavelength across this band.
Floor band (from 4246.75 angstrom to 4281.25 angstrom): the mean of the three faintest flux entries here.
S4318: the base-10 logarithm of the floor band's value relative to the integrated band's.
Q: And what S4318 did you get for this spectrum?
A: -1.82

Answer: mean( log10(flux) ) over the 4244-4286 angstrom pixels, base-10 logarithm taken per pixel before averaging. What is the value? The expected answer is 1.28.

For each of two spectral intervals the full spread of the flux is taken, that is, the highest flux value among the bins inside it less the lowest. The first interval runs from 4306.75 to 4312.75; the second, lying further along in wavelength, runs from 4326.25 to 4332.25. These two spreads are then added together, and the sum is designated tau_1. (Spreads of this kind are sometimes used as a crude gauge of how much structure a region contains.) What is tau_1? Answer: 22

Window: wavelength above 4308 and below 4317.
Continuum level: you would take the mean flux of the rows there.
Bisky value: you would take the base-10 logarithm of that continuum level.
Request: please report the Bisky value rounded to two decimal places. 1.50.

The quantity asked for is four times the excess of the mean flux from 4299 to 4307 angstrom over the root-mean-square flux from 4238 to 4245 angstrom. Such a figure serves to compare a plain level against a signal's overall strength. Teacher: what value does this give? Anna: 40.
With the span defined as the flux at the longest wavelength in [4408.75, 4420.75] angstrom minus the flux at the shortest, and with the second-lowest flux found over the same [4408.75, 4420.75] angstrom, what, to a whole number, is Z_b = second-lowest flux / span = -10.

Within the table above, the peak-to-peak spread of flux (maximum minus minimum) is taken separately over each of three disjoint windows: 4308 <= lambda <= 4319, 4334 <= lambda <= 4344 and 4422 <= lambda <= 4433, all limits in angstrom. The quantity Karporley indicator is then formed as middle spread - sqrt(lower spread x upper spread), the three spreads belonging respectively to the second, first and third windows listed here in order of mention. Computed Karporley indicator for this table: 16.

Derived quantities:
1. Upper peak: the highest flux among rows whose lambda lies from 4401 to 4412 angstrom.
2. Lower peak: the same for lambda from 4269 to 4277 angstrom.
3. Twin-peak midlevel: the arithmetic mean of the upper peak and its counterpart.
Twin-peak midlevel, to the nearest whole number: 21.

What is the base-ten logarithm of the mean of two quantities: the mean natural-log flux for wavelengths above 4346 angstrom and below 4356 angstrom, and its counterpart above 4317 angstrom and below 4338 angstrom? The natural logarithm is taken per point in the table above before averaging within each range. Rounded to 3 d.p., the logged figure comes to 0.530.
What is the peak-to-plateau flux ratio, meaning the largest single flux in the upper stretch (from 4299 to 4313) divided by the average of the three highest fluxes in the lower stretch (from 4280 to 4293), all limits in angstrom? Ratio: 1.34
